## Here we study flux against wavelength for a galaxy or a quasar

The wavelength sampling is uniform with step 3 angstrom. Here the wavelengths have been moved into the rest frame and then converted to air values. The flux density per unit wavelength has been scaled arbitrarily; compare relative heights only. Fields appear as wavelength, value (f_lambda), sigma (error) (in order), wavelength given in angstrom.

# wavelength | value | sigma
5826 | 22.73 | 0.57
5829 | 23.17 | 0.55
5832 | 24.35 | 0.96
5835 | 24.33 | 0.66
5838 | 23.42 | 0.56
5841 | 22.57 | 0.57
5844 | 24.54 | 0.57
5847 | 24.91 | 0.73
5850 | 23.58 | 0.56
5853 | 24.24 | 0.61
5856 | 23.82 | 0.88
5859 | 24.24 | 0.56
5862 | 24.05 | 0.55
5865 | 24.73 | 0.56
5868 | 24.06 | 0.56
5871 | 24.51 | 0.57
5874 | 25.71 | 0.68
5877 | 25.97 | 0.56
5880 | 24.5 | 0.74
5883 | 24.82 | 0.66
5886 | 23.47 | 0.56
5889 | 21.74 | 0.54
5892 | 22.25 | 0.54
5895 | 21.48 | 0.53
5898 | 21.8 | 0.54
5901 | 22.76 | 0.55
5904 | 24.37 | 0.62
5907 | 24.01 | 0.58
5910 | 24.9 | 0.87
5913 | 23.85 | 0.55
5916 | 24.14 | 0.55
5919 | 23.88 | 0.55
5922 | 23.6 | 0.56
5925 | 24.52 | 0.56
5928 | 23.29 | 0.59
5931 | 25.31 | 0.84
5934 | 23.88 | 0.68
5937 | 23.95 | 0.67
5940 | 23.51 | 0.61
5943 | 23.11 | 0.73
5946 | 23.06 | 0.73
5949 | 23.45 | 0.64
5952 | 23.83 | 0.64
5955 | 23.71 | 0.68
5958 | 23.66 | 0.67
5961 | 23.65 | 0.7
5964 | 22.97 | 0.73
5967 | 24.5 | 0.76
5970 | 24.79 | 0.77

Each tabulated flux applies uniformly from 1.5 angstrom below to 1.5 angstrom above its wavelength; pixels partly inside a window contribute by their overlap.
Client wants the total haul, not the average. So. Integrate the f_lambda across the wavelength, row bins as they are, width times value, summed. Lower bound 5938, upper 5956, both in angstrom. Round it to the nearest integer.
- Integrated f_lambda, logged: 422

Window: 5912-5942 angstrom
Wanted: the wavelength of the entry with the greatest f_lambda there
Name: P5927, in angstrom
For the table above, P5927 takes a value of 5931 angstrom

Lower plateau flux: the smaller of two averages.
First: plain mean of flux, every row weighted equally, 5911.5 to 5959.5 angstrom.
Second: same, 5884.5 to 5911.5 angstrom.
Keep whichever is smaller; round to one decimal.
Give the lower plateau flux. 23.0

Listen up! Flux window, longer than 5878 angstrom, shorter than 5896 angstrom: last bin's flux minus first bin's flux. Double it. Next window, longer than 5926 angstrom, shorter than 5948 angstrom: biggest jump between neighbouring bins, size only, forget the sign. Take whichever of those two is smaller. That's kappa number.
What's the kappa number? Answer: -6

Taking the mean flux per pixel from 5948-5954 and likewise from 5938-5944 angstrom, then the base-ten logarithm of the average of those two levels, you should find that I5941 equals 1.37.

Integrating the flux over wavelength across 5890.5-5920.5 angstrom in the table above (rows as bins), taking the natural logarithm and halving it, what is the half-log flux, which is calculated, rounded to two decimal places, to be 3.28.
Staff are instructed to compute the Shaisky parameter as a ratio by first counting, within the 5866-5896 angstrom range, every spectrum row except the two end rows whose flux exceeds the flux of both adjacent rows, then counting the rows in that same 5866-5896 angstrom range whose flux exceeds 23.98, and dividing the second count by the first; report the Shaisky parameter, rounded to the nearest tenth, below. 2.0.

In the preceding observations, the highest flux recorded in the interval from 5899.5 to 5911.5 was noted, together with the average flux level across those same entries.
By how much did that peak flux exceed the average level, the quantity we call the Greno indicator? 0.89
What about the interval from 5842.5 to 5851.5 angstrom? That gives 0.57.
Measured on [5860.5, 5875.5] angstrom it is 1.10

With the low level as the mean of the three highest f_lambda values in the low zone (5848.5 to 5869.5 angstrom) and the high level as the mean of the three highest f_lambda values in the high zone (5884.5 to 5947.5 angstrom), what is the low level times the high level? 608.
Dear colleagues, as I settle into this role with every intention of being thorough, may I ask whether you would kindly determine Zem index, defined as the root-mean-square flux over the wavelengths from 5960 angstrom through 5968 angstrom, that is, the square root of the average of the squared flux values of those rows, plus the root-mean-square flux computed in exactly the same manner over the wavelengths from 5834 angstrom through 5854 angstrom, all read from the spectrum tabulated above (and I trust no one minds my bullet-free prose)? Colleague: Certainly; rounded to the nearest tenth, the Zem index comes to 47.7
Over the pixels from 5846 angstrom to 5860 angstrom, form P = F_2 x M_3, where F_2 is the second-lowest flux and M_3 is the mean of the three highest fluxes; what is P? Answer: 583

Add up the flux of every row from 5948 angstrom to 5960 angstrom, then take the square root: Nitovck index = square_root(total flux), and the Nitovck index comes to 9.73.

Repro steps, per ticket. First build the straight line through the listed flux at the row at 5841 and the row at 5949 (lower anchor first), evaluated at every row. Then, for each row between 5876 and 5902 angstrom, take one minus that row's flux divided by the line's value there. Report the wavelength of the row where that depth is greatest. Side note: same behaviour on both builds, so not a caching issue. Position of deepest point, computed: 5895 angstrom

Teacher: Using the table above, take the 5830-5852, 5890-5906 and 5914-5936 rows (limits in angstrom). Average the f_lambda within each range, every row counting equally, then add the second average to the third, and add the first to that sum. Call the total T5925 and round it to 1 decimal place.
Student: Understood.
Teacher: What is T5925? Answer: 70.6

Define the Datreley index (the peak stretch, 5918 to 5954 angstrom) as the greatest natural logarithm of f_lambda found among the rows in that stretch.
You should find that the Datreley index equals 3.23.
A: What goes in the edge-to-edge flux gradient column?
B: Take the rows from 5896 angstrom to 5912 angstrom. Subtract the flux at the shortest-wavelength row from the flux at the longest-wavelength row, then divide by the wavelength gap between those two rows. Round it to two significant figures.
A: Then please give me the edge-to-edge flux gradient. 0.26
